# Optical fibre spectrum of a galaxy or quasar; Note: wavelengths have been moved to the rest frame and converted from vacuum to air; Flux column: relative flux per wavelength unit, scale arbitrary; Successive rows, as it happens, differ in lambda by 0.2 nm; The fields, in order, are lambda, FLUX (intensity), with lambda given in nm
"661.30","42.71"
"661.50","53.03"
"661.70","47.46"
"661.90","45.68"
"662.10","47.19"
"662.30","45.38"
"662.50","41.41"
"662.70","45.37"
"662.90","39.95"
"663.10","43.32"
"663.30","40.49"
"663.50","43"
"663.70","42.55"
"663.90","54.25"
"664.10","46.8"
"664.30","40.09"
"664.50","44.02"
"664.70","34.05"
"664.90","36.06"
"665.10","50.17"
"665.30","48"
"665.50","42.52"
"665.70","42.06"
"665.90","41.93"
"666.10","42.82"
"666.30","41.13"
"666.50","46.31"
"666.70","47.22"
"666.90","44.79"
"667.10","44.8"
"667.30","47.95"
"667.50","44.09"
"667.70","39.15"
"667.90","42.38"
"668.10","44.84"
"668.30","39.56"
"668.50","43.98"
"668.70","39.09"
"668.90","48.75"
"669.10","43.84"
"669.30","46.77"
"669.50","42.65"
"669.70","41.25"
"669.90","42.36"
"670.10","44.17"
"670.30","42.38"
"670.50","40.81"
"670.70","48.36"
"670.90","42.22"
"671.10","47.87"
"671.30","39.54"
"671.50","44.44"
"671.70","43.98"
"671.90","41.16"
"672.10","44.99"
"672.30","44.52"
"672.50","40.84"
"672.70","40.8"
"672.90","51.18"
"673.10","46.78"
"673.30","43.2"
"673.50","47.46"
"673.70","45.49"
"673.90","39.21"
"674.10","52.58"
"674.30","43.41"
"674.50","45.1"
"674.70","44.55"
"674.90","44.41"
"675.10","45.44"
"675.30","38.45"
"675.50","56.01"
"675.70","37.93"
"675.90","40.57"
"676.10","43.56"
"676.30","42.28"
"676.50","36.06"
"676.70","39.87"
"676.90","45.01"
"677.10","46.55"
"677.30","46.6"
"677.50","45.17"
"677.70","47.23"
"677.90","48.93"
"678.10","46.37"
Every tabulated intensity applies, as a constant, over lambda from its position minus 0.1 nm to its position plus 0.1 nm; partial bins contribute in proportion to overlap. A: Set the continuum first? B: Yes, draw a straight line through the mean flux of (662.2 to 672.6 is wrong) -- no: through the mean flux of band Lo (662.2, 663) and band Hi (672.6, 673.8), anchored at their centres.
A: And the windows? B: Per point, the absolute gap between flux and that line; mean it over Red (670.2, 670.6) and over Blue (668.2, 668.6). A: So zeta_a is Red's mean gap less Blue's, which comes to 0.7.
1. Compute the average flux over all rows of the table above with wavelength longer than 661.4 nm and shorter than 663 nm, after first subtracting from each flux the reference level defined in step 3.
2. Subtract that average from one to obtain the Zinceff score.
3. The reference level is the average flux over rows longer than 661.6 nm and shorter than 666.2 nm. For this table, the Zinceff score -1.0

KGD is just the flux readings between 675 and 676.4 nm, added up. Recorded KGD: 304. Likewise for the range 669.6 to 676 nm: 1411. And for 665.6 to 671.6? 1308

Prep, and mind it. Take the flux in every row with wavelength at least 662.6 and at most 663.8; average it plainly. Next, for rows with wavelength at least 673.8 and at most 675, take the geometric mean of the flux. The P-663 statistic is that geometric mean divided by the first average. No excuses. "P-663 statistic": 1.05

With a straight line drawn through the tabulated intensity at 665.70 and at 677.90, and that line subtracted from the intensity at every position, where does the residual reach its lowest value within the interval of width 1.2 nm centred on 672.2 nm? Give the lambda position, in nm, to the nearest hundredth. 672.70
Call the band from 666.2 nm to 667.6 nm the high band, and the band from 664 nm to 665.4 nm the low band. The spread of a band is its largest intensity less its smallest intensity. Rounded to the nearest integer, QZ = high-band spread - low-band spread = -9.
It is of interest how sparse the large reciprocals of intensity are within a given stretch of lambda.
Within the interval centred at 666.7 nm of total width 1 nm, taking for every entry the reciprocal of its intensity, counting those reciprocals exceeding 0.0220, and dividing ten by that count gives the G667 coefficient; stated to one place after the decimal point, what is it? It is 3.3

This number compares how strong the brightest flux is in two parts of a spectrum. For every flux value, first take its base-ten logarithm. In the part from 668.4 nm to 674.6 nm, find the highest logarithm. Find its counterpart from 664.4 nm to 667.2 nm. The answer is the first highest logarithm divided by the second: 1.012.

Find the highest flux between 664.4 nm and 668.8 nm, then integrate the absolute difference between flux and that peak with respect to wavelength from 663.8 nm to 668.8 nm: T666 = 35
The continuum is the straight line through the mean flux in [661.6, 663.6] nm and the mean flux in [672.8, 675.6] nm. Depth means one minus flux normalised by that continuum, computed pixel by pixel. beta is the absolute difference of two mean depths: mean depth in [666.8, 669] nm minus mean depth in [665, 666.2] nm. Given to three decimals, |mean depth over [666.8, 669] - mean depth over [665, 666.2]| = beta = 0.031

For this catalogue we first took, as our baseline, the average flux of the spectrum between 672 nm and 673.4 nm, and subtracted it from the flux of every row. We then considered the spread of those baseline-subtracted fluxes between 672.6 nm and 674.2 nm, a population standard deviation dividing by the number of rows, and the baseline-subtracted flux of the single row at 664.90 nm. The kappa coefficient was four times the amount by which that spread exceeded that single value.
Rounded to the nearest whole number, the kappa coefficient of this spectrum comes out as 52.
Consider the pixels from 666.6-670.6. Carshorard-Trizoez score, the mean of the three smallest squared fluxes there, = 1542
